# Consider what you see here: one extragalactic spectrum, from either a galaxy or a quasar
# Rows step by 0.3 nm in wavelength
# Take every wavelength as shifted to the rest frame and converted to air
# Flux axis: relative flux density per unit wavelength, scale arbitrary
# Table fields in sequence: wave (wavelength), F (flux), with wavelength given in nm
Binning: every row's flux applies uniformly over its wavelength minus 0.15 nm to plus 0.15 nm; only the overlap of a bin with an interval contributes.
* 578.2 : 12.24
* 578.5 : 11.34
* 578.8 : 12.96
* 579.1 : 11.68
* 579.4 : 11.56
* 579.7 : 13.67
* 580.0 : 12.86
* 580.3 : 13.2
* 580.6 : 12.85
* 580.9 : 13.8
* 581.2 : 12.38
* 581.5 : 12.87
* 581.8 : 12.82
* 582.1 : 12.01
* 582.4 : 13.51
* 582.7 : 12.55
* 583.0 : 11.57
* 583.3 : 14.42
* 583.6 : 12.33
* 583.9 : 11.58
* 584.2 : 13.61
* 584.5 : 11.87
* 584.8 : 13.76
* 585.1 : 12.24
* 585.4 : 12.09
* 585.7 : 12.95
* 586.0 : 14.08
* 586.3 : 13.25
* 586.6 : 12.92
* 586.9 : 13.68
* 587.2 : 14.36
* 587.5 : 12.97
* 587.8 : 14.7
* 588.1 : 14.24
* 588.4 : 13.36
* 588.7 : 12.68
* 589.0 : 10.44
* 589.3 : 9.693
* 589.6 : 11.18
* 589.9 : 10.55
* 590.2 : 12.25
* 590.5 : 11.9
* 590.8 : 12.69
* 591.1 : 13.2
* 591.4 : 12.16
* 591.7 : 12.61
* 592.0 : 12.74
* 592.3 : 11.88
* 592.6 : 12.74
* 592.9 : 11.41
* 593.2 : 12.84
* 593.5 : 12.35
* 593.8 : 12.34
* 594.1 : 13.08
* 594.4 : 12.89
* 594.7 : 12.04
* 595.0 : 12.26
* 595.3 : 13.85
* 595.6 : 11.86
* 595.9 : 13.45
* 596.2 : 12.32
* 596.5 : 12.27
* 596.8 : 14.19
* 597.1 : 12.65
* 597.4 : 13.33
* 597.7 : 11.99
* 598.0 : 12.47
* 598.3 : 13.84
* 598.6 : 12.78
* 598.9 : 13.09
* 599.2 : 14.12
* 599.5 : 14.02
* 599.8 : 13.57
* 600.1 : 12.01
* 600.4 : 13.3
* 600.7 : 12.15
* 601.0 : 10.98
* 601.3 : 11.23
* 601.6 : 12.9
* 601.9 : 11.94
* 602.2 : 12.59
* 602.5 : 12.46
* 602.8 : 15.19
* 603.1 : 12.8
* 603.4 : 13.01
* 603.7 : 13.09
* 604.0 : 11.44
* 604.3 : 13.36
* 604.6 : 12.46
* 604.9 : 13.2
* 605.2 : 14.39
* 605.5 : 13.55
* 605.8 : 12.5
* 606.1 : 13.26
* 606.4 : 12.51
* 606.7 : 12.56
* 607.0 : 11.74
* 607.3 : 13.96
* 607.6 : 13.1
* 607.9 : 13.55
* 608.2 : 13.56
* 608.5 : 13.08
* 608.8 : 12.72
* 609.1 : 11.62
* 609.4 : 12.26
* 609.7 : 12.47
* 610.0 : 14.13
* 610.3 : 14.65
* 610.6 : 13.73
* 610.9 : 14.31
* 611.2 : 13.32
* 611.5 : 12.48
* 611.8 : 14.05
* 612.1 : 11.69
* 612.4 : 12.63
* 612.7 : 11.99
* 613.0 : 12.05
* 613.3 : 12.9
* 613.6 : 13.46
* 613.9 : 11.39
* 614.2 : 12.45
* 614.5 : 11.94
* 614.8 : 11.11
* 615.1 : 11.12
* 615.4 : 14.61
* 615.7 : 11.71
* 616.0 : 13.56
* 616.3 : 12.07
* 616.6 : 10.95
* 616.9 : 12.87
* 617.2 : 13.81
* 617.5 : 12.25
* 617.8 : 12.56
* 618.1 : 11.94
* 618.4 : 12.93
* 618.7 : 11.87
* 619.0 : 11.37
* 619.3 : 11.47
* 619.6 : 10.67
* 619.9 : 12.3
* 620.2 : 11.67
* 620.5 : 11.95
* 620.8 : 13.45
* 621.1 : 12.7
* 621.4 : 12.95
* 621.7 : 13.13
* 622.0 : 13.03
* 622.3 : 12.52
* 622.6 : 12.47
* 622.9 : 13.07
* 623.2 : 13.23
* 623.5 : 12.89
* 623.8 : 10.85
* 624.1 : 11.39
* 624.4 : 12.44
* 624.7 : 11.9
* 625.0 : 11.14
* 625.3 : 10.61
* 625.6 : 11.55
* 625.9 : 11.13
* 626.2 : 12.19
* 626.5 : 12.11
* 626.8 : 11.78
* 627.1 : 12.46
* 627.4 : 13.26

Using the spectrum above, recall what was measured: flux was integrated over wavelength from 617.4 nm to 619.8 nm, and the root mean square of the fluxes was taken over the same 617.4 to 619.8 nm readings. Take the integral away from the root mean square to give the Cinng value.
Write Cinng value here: -16.6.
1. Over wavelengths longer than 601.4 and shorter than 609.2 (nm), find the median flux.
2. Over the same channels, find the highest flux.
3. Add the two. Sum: 28.1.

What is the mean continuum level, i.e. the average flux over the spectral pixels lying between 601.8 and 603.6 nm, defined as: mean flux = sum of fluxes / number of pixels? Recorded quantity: 13.0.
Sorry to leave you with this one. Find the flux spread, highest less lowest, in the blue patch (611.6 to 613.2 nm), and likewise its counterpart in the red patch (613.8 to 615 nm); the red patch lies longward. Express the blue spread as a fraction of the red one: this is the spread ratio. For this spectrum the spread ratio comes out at 1.8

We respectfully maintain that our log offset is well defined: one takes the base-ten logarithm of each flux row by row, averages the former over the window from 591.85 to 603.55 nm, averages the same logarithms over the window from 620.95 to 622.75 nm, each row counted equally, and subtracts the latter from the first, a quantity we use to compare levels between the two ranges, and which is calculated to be -0.003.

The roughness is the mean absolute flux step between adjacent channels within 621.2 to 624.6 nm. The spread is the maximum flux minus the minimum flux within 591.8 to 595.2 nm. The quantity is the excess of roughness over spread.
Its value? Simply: -1.1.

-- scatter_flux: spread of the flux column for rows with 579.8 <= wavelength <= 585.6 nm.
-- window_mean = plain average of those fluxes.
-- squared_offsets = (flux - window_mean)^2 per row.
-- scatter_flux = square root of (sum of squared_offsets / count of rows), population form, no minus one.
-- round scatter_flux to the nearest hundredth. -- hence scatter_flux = 0.78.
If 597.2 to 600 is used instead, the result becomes 0.69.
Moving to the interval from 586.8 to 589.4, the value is 1.65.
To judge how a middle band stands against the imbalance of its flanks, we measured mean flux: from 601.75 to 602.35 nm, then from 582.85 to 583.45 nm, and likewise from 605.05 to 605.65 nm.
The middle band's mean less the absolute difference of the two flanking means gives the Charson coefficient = 11.3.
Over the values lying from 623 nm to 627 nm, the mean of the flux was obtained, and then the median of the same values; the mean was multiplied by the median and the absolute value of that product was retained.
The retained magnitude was 139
